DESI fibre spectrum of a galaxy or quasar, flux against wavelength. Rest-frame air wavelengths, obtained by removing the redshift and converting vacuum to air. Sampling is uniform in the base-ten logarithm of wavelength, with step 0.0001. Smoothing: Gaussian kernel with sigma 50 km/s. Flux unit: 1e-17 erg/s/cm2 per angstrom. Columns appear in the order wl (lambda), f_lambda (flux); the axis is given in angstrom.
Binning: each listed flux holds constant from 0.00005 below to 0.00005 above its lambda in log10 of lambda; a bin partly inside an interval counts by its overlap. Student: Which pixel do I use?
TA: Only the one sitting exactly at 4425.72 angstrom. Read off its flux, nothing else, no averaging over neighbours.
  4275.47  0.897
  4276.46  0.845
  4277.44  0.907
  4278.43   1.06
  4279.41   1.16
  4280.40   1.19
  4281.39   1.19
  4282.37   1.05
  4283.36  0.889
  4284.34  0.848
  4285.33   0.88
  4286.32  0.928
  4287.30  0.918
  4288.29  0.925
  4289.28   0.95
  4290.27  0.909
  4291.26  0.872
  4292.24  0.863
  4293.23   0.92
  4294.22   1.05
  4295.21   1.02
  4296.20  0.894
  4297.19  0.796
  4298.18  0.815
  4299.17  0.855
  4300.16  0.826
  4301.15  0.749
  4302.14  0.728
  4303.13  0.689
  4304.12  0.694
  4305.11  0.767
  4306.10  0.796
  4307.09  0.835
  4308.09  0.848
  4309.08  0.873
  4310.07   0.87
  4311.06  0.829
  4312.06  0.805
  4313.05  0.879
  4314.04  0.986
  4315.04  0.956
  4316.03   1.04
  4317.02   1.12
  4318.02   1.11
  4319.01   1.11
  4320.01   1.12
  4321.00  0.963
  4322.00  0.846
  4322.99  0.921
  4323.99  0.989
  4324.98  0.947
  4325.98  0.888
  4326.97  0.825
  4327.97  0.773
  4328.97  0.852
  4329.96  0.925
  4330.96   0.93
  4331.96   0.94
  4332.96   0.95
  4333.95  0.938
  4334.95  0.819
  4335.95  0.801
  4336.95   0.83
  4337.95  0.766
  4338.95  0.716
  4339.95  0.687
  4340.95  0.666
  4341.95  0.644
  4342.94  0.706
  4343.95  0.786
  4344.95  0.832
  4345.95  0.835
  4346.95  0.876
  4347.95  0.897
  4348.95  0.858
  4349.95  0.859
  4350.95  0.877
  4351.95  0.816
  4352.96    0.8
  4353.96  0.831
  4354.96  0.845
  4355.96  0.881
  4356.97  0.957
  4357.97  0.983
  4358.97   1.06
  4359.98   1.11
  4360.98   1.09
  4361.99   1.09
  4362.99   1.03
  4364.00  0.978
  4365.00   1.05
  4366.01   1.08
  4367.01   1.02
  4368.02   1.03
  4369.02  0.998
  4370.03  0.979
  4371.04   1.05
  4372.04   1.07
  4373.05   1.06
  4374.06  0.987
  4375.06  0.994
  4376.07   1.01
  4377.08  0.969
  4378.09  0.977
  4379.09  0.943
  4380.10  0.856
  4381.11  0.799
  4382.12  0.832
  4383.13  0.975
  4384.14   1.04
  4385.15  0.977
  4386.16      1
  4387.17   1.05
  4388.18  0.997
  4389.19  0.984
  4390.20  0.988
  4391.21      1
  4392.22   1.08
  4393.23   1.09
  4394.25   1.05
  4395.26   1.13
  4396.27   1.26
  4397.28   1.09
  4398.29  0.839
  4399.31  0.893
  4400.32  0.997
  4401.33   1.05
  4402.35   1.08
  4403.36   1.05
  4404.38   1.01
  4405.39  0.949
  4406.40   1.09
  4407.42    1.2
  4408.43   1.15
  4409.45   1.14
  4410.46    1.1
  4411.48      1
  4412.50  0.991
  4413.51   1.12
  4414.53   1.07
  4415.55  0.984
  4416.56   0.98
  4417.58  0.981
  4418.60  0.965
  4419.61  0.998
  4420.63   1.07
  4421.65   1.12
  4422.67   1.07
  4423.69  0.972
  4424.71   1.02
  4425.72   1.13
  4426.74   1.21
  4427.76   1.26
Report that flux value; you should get 1.13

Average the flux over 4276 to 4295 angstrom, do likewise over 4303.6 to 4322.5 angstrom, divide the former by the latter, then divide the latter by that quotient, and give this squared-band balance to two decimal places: 0.87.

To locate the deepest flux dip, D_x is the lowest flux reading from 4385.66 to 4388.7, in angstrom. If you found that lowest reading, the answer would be 0.997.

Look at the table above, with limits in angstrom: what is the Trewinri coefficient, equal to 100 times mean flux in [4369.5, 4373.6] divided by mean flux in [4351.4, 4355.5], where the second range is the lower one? 126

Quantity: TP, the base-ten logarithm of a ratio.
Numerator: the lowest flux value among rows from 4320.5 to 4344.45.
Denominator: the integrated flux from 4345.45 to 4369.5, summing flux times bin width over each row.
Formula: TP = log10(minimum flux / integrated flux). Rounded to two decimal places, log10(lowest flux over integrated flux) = -1.55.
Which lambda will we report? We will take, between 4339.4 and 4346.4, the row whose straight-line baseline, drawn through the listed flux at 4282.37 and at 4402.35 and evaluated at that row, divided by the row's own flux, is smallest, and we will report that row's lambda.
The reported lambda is 4345.95 angstrom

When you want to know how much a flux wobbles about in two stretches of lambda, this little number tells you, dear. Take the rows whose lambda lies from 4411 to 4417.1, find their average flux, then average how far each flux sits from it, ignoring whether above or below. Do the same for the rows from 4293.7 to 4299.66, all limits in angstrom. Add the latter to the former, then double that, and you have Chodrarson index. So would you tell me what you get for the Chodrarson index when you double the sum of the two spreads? 0.268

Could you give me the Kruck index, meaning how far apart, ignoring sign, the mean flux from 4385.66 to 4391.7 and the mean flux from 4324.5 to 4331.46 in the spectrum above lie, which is 0.13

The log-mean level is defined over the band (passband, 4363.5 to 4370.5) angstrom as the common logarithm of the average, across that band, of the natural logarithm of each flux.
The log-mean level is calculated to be -1.7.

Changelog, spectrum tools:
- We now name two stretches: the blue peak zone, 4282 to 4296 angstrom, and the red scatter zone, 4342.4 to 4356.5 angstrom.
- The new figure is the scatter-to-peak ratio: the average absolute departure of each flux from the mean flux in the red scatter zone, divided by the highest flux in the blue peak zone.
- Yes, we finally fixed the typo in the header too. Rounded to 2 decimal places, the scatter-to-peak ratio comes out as 0.03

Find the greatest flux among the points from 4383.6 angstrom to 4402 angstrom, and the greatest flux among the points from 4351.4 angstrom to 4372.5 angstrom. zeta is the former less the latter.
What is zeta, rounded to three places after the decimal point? 0.150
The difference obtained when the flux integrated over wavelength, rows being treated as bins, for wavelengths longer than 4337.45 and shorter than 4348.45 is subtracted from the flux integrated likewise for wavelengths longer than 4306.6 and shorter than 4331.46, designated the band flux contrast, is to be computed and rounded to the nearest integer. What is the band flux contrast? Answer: 15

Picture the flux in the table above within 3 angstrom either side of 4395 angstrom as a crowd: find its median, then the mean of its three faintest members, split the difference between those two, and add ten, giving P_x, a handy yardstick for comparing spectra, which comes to 11.08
